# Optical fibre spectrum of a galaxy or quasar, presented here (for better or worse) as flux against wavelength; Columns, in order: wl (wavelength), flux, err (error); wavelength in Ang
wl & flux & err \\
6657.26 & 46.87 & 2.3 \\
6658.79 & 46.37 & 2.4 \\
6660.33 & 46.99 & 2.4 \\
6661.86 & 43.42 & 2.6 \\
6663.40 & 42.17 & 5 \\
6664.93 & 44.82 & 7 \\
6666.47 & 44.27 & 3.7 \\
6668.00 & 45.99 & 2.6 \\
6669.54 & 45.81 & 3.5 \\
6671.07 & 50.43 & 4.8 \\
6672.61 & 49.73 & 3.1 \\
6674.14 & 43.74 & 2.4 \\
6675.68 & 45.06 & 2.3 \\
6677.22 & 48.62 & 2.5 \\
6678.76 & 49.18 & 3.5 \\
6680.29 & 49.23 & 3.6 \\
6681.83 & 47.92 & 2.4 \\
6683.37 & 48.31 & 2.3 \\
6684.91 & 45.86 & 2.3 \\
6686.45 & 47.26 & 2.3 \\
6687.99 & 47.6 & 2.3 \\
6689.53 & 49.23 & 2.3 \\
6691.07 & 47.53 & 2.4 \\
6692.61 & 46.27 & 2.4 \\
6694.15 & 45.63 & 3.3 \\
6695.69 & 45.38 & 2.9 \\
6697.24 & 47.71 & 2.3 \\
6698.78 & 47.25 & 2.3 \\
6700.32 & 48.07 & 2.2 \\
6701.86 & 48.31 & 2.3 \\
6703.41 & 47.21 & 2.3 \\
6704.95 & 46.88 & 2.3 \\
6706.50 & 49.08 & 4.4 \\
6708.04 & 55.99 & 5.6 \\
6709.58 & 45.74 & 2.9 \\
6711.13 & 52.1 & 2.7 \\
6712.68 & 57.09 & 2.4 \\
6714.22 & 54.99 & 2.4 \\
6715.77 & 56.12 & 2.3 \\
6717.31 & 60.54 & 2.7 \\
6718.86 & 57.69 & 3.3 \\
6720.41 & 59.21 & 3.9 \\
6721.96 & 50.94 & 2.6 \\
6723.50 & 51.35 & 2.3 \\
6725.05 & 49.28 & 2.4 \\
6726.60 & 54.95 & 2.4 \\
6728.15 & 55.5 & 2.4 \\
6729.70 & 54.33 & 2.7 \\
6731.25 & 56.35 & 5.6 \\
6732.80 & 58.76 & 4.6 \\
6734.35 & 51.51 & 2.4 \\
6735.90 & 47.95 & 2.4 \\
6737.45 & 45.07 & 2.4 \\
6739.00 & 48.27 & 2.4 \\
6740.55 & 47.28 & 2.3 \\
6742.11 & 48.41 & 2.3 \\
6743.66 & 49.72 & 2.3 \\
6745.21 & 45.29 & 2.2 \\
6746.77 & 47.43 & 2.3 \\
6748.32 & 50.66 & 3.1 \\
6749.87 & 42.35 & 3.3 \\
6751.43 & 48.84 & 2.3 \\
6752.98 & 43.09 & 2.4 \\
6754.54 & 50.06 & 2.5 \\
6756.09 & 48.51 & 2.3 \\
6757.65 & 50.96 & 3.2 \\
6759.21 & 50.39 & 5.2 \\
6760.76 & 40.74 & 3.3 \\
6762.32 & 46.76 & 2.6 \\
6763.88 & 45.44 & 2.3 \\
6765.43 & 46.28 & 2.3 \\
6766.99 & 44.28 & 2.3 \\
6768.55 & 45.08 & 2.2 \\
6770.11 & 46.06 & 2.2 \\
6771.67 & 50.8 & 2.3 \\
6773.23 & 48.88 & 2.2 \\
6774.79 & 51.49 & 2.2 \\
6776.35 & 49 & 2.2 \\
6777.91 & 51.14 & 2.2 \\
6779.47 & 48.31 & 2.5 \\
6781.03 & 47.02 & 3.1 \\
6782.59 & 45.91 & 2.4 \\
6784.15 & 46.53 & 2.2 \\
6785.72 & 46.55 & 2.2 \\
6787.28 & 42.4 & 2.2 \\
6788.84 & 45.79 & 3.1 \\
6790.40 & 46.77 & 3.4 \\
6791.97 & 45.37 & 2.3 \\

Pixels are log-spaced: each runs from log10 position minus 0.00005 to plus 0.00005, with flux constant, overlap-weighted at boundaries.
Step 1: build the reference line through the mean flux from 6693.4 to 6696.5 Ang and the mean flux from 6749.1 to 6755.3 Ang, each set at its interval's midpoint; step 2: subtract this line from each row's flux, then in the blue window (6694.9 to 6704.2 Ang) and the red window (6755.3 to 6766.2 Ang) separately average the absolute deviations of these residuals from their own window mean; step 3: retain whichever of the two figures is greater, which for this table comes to 2.5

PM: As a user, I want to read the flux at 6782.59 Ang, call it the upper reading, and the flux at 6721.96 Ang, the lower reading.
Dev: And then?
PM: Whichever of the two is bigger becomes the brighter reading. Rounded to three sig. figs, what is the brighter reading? 50.9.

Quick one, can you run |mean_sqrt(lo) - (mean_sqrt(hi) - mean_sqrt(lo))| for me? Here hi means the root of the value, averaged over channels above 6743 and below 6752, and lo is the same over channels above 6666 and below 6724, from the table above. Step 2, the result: 7.2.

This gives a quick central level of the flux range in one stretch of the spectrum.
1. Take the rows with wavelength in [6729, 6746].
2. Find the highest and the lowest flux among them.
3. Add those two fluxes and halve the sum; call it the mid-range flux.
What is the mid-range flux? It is 51.9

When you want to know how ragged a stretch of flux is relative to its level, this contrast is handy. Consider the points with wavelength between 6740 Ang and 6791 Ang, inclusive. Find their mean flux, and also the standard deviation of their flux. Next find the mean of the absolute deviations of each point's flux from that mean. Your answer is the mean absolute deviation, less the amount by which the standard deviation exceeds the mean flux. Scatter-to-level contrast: 46.7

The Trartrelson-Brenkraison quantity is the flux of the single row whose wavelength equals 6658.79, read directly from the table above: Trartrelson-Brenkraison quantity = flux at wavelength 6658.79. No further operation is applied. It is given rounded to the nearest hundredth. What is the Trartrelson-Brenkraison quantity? 46.37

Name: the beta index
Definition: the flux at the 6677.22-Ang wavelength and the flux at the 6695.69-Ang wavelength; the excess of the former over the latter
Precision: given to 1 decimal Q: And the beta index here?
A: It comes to 3.2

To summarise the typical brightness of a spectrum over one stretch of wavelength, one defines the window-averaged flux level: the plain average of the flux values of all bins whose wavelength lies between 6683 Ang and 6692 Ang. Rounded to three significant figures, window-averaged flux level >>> 47.6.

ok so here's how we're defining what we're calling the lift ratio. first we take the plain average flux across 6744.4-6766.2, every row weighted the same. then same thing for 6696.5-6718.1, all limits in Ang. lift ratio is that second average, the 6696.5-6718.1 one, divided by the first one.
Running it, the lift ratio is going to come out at 1.09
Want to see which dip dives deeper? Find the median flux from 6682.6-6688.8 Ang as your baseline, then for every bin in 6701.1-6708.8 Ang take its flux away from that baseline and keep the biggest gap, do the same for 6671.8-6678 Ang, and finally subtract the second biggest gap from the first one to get -3.1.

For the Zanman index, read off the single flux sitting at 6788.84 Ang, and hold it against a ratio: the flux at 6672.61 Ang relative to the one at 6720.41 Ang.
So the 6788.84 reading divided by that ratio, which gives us 54.5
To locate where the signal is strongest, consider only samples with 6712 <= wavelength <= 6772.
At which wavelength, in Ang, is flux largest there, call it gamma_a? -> 6717.31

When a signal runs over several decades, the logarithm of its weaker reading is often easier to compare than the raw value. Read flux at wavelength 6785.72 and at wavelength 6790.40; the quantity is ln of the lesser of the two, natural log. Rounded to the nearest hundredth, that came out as 3.84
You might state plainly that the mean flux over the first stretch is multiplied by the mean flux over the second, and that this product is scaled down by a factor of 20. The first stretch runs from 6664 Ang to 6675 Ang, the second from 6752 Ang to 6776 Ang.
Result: 110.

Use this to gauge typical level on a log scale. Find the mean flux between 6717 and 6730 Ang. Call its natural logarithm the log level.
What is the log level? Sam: 4.00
